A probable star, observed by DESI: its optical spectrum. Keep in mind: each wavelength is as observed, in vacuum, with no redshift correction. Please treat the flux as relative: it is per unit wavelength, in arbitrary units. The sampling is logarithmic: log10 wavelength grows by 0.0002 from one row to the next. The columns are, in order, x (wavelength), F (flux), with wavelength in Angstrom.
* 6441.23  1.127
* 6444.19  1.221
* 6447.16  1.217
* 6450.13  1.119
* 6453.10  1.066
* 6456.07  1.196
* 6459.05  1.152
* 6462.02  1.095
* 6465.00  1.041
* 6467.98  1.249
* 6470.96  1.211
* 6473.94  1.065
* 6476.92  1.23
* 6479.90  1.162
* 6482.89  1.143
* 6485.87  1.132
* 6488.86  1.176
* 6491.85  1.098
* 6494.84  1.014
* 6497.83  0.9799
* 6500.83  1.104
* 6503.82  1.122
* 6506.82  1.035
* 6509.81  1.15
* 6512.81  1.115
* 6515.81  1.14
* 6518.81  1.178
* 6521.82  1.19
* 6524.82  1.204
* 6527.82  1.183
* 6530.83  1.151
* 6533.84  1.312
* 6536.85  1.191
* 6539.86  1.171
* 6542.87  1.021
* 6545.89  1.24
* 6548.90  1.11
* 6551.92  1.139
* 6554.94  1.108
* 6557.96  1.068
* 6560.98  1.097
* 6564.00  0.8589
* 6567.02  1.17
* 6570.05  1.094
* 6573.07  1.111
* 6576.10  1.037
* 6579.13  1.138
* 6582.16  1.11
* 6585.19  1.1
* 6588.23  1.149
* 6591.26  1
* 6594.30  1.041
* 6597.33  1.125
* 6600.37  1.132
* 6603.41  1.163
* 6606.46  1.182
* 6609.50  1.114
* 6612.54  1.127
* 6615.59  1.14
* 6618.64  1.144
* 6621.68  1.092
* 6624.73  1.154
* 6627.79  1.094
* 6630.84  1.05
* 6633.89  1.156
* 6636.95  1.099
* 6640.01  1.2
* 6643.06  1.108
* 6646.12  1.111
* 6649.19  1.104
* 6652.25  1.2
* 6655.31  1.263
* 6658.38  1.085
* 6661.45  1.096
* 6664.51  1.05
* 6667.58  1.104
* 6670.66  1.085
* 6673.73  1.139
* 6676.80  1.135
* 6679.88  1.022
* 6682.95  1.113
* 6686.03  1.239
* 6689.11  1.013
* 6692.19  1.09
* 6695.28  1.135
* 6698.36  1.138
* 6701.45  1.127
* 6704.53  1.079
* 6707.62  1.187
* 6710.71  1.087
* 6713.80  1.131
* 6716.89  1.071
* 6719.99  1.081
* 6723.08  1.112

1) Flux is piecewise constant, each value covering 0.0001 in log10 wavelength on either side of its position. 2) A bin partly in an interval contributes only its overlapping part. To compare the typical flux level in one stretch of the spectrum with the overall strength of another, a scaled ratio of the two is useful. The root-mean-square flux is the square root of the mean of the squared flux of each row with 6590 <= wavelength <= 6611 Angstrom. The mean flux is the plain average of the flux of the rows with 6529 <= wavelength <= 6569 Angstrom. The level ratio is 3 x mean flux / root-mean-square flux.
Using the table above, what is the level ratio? 3.04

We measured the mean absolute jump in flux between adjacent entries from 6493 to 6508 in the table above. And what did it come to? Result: 0.066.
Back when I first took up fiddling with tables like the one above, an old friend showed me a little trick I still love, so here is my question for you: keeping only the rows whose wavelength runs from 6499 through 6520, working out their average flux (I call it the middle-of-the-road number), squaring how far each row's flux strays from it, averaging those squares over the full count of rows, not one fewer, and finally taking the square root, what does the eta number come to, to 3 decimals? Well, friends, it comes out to 0.042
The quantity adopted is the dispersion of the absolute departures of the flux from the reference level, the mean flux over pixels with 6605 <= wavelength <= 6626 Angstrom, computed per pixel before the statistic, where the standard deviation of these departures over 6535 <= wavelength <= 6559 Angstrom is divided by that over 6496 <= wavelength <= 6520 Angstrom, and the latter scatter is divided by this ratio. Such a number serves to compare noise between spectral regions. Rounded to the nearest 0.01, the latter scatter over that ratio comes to 0.07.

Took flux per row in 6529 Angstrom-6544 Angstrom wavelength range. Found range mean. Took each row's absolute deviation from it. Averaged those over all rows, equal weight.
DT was 0.067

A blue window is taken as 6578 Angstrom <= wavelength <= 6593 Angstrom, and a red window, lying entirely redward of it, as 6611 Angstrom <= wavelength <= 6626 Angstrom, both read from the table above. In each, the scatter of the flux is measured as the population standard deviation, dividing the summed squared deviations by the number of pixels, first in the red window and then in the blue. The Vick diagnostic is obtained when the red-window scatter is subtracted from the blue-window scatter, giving 0.031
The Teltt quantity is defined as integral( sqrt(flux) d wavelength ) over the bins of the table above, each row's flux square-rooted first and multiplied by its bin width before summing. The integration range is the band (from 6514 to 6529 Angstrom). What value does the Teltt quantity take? 16.3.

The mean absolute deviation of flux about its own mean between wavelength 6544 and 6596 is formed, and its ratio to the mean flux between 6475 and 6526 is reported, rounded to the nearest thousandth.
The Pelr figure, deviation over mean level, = 0.048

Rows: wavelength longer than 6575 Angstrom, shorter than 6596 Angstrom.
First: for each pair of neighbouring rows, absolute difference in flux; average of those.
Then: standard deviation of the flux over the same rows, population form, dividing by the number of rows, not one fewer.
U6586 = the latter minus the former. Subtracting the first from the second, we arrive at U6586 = -0.011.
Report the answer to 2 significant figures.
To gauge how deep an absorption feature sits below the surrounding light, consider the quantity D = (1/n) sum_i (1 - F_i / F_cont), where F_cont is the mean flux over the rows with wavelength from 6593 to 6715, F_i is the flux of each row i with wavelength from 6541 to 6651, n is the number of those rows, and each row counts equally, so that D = 0.012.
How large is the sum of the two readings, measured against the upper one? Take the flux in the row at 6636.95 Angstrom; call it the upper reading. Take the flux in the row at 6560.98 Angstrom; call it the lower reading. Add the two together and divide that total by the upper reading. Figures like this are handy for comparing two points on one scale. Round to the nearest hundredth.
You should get 2.00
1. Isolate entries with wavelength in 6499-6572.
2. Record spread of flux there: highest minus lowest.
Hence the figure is 0.453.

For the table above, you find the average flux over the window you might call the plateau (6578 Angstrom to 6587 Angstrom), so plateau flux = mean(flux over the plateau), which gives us 1.12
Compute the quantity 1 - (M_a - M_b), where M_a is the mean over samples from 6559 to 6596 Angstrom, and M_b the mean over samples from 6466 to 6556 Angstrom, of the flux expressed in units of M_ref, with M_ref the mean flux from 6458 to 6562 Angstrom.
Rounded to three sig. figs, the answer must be 1.06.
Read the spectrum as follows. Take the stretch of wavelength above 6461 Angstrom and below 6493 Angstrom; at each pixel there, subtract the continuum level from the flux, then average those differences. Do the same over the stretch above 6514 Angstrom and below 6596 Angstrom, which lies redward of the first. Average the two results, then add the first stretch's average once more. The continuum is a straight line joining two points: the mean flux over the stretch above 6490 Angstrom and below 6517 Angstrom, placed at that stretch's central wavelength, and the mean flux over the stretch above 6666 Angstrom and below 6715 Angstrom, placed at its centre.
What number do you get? 0.114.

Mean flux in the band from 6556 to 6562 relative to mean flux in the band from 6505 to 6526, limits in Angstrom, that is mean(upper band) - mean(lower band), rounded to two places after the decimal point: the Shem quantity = -0.06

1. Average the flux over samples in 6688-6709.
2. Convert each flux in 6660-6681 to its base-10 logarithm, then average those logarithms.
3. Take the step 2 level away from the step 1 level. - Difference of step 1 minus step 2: 1.07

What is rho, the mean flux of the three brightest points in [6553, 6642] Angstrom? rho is 1.18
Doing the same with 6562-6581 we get 1.14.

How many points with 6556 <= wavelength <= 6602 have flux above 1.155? 1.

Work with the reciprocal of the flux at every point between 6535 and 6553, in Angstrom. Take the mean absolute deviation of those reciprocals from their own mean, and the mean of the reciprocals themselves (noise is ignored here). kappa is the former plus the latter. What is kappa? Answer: 0.92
